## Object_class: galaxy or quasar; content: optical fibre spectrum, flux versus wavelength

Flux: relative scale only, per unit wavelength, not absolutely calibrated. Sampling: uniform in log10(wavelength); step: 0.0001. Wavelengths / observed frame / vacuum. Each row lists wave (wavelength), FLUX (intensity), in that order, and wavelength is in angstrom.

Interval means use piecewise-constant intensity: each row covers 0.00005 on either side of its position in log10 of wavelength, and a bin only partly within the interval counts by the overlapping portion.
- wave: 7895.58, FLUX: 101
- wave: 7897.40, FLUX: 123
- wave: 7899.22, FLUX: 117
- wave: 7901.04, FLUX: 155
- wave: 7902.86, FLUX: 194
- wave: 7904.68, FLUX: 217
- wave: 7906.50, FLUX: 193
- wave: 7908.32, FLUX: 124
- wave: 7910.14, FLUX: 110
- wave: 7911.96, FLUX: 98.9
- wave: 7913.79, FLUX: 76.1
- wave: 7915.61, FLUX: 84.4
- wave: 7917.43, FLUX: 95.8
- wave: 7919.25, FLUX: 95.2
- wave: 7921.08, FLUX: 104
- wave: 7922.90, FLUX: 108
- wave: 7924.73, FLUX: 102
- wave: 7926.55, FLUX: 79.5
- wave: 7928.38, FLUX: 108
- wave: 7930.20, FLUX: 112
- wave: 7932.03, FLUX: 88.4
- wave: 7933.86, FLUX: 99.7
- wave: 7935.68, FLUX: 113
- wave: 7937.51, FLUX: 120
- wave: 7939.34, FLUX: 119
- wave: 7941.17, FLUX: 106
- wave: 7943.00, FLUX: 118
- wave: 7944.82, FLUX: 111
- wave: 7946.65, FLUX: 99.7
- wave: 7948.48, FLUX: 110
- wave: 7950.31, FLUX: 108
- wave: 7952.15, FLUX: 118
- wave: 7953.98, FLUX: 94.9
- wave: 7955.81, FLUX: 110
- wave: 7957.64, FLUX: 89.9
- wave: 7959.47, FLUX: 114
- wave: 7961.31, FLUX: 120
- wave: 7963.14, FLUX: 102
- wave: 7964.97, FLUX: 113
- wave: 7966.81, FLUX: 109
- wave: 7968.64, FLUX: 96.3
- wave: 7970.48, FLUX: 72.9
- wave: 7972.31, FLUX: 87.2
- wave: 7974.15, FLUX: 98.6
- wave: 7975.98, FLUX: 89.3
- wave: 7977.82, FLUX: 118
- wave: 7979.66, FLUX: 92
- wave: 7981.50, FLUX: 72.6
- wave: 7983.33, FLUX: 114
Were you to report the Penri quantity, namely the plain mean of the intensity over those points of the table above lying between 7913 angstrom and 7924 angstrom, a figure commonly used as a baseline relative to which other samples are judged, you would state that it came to 94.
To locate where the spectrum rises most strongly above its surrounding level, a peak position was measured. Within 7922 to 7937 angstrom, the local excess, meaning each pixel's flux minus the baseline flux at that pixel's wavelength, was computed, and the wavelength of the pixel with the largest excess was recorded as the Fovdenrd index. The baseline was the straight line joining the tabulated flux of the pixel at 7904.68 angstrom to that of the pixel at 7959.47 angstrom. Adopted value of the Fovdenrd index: 7935.68 angstrom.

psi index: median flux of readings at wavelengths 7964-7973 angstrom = 96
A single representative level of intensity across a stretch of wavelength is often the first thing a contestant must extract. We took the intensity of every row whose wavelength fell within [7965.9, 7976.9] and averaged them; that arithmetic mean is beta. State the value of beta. 92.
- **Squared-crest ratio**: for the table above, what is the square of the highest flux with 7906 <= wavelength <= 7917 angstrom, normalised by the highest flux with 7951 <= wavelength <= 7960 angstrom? 316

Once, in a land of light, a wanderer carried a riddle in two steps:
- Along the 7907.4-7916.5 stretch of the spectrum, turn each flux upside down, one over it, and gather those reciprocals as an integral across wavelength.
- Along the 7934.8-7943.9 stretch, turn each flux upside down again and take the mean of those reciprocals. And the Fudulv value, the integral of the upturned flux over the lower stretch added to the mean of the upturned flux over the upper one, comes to 0.104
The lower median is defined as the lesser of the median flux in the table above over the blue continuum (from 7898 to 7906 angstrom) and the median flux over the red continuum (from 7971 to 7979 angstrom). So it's 94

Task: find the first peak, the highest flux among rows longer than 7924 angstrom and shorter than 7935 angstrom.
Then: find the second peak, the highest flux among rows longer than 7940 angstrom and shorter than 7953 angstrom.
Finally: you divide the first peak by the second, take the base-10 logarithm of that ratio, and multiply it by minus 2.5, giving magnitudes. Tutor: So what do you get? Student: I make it 0.06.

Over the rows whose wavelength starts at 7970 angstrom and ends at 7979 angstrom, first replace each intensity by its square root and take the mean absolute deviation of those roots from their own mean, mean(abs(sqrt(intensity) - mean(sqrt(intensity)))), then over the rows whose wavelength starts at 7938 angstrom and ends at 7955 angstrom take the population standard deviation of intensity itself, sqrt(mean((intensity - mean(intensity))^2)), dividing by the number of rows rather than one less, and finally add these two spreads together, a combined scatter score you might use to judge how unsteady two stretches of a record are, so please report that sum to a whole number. 9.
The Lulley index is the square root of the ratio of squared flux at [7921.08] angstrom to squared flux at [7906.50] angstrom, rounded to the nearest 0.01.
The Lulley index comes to 0.54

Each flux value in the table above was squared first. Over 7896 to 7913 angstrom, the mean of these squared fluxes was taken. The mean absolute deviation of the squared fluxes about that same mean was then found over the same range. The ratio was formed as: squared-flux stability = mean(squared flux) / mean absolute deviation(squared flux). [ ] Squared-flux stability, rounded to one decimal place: 2.0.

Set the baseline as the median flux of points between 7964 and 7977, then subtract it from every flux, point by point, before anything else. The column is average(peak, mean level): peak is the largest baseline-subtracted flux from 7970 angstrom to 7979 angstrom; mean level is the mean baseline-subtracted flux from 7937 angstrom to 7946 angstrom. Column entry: 20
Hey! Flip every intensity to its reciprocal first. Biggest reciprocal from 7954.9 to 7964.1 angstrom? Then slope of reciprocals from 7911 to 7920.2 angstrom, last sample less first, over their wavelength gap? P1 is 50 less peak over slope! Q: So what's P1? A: -156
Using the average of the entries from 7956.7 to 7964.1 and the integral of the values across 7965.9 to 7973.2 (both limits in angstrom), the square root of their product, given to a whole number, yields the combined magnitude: 267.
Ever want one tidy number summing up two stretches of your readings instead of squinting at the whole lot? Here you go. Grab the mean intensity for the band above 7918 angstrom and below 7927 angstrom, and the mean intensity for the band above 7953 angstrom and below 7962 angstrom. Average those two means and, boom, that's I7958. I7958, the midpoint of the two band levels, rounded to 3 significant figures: 102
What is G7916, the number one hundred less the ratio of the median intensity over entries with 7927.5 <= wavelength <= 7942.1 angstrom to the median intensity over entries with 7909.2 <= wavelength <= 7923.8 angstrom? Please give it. 98.9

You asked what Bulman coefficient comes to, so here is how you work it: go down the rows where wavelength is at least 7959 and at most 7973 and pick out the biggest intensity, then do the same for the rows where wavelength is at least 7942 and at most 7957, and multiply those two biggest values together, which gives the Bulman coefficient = 14160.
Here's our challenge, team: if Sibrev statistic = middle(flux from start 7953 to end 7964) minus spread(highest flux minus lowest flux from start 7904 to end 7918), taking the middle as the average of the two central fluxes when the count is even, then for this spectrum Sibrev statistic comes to -35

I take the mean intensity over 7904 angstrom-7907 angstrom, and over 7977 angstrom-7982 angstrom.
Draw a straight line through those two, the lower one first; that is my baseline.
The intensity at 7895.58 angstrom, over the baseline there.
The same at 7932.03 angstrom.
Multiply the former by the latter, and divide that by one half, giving 0.49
